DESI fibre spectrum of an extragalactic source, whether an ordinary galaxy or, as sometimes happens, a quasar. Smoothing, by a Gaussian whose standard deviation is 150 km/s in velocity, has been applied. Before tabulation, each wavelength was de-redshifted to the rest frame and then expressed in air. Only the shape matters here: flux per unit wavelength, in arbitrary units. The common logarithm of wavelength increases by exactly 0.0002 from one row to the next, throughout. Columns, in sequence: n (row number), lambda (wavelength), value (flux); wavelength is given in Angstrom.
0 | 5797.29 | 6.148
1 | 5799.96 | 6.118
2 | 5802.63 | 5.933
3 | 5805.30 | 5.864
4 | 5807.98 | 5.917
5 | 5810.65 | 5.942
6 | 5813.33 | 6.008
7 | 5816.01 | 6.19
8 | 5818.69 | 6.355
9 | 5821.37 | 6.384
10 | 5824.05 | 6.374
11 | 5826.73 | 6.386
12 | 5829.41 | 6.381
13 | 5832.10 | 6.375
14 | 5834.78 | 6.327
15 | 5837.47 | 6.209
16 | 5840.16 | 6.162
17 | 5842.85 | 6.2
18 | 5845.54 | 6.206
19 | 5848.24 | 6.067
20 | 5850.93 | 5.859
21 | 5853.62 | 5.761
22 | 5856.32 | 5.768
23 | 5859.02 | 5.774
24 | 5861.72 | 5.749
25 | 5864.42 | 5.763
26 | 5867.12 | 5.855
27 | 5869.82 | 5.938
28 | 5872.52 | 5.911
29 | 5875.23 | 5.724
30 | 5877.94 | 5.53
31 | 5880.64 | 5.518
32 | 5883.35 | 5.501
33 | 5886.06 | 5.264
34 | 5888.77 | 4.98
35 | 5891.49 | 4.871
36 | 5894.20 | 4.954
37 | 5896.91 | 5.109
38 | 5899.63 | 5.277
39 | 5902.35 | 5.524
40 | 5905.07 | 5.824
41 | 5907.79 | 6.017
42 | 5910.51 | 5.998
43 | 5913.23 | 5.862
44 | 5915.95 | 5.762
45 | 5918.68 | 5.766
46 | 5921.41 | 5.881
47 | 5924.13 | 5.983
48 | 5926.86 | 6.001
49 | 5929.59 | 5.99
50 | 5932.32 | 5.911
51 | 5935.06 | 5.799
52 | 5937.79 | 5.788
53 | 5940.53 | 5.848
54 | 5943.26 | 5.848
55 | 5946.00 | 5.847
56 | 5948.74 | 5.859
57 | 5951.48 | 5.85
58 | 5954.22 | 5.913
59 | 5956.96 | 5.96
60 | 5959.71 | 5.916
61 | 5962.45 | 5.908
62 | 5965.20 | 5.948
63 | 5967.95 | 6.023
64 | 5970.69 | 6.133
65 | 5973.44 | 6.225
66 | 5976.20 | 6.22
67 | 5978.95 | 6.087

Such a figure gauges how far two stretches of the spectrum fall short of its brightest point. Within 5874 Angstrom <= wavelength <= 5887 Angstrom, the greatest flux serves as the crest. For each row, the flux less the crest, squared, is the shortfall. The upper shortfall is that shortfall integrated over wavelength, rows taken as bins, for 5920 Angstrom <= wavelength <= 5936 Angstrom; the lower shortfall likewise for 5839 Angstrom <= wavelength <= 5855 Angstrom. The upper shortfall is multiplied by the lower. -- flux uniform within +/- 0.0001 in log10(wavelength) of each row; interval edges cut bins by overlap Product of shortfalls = 1.6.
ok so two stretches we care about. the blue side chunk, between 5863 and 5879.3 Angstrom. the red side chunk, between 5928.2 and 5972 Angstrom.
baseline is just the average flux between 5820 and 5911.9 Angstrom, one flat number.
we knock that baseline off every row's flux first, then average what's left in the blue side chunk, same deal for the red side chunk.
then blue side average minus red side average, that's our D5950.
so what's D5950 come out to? -0.1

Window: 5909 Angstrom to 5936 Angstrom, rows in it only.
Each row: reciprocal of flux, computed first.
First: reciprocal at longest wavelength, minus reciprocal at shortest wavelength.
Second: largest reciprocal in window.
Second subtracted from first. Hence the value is -0.168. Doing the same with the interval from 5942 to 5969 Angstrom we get -0.176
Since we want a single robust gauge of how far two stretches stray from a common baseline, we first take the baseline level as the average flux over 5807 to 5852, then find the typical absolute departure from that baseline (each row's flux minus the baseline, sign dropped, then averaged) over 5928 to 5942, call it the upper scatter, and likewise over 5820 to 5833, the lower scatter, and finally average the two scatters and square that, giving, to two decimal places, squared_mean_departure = 0.07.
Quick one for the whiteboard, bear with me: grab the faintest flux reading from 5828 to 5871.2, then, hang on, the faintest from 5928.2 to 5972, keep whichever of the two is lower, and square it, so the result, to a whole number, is 33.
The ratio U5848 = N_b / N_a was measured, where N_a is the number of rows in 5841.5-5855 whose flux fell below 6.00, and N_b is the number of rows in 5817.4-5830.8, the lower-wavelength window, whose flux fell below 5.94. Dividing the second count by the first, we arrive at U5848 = 0.0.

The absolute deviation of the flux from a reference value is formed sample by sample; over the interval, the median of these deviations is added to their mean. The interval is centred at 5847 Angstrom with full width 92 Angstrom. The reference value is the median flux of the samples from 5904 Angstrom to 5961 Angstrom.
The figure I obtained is 0.61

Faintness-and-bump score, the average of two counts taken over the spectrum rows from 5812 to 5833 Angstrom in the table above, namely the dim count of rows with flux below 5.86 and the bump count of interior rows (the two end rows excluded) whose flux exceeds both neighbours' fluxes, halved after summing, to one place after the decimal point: 1.0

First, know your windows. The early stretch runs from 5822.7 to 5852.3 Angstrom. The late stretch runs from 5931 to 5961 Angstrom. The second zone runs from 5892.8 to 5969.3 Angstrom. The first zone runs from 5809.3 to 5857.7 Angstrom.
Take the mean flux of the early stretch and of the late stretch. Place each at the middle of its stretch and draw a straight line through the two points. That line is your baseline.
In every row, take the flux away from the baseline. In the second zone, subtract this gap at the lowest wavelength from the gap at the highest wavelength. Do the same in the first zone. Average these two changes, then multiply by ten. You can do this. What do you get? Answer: -6.5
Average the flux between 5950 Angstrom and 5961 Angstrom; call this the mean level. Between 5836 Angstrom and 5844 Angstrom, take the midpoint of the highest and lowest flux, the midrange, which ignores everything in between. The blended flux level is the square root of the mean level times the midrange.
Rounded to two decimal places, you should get 6.05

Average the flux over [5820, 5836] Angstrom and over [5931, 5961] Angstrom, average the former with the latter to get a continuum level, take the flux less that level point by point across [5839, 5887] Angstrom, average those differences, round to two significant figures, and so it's -0.31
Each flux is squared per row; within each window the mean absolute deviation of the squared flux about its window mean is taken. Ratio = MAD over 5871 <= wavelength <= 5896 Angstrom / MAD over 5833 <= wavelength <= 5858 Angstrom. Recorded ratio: 1.53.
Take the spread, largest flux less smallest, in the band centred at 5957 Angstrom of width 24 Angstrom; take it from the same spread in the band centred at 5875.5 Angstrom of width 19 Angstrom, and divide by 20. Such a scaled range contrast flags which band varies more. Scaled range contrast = 0.01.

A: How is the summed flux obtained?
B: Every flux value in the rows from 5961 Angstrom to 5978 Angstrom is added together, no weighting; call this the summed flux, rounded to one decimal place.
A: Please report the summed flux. 36.5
